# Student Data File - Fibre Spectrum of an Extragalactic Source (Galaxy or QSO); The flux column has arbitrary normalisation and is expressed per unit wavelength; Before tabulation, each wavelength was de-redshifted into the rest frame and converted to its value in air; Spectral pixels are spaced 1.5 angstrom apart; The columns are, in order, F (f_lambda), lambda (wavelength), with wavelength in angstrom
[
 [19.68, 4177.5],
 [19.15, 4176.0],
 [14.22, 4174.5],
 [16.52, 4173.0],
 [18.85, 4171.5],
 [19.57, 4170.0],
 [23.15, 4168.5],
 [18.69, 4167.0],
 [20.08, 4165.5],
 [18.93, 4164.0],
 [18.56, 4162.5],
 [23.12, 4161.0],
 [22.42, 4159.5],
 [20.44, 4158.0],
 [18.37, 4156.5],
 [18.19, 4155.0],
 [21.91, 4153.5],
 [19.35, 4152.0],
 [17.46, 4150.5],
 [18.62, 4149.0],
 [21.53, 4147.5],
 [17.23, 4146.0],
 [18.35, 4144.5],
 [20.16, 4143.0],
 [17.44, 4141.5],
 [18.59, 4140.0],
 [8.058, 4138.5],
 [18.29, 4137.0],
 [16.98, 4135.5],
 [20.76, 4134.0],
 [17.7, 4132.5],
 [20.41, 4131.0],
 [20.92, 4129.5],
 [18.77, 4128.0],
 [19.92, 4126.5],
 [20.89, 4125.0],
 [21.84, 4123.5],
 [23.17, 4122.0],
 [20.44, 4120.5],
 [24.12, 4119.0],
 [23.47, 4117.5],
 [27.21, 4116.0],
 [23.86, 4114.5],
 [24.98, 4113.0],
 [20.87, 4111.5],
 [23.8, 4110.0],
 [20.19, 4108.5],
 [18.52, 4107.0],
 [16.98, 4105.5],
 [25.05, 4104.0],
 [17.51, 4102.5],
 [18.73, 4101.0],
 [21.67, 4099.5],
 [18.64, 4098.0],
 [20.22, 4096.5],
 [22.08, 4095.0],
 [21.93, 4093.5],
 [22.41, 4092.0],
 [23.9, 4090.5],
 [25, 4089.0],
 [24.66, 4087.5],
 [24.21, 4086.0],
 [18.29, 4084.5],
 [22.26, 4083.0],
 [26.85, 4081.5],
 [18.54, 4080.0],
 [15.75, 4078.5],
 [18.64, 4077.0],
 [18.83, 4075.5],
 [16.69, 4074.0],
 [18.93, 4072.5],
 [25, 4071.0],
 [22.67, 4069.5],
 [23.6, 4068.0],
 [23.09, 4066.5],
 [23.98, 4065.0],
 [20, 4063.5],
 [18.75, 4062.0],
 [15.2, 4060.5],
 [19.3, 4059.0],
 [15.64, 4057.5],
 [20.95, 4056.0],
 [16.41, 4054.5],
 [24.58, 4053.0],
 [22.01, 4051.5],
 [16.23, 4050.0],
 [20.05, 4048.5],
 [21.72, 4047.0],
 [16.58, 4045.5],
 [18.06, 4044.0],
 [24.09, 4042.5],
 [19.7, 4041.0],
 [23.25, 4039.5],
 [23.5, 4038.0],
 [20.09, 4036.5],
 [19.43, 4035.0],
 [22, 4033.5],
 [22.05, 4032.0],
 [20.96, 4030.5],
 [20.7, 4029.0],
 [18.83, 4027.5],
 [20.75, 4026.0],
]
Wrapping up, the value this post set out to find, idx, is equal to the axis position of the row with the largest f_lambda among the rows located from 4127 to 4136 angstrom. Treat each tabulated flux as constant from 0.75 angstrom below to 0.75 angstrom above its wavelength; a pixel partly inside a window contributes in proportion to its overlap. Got 4129.5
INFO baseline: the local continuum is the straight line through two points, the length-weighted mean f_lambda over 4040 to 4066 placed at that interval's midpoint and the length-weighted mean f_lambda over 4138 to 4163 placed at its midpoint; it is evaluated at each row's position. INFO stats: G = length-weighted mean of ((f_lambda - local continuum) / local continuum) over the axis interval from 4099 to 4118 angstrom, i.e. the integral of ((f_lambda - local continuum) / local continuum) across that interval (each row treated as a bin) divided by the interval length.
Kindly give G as 0.13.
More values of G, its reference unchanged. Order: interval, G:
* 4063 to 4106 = 0.10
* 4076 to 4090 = 0.11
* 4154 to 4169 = 0.07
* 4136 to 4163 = -0.01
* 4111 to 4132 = 0.16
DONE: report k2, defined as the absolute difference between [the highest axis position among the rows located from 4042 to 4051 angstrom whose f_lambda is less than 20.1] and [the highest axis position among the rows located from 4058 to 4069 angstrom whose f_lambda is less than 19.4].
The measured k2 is 12.0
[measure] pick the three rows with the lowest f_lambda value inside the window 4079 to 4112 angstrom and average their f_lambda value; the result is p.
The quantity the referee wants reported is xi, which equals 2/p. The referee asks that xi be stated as 0.114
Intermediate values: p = 17.6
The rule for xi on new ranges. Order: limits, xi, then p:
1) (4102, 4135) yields 0.115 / 17.4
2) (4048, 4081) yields 0.129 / 15.5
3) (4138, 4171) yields 0.140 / 14.2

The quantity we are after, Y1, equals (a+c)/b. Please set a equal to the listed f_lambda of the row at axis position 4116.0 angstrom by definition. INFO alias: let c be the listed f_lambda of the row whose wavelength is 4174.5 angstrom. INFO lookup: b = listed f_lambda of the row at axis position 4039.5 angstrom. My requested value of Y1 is 1.8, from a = 27.21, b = 23.25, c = 14.22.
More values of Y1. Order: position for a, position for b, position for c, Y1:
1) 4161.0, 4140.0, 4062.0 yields 2.3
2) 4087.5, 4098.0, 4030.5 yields 2.4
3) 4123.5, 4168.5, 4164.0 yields 1.8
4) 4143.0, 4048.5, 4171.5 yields 1.9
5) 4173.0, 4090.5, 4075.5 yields 1.5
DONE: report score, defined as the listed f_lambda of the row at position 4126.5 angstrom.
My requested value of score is 19.92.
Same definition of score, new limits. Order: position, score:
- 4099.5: 21.67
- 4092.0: 22.41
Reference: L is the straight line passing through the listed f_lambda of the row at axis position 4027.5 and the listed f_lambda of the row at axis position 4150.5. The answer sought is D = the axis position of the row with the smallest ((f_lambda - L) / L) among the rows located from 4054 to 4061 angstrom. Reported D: 4060.5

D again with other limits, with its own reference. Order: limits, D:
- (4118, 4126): 4120.5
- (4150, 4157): 4150.5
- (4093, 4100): 4098.0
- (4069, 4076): 4074.0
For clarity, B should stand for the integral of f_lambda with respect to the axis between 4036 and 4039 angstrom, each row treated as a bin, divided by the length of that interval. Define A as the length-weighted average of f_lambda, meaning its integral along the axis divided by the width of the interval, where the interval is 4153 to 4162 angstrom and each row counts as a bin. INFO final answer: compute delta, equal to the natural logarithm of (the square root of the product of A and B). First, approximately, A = 20.6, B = 22.1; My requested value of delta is 3.06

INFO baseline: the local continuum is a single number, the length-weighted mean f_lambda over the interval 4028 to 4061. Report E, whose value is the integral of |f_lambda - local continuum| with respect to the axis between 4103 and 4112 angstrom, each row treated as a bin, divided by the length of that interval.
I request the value 2.41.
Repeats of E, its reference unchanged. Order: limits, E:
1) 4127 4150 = 2.28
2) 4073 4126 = 2.73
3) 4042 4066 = 2.59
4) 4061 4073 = 2.62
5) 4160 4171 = 1.56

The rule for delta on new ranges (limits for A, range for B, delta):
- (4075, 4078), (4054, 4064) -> 2.90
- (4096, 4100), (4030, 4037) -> 3.02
